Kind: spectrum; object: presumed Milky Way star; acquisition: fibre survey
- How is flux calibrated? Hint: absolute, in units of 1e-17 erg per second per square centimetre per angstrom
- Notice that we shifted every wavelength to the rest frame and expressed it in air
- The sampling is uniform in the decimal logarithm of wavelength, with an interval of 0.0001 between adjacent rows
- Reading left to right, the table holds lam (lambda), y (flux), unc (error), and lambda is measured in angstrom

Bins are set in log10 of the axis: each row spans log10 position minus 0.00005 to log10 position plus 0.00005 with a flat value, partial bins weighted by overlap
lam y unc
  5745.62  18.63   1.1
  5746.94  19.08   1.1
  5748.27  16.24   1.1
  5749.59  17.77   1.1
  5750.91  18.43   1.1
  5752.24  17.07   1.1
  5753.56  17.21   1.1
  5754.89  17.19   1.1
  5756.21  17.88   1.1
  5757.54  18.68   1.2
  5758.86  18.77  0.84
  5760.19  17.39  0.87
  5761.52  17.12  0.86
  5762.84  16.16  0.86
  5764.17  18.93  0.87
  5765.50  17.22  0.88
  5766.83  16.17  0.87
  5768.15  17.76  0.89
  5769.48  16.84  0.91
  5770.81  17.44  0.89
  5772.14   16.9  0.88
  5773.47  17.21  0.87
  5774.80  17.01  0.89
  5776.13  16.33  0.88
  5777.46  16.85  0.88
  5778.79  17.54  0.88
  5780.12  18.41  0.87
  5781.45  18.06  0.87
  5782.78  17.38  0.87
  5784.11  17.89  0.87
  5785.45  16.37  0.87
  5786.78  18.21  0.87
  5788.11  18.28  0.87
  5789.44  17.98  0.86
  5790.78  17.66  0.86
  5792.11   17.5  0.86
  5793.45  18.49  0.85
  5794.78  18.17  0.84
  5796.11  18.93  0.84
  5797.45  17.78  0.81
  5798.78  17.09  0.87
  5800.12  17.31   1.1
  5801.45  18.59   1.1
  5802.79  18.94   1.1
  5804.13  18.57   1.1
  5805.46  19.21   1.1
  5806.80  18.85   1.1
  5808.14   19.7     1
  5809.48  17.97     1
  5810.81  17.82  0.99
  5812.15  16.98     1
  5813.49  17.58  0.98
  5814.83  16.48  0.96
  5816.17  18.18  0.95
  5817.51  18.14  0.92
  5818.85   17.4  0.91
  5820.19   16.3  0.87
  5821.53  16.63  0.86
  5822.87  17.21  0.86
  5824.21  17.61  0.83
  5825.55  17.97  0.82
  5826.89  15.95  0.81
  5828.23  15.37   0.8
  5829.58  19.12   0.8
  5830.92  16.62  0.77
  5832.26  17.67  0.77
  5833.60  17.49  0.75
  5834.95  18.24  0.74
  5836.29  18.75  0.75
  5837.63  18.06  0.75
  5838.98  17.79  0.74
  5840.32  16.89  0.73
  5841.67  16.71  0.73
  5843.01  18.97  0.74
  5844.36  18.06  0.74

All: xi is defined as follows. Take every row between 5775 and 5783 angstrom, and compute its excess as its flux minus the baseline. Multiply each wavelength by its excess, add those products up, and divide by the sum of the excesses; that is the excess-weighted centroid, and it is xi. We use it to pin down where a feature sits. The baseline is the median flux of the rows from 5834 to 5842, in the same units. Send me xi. 5777.3 angstrom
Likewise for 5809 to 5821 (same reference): 5816.3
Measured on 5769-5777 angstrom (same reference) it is 5773.2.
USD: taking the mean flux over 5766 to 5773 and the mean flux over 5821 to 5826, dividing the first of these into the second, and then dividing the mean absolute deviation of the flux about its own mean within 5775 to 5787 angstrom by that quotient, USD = 0.625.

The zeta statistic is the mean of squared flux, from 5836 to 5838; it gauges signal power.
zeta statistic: 339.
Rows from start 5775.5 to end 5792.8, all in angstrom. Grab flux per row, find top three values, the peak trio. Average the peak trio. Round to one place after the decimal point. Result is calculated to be 18.3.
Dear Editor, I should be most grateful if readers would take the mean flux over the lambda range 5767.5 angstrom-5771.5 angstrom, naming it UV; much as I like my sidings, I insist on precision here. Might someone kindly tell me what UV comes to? 17.3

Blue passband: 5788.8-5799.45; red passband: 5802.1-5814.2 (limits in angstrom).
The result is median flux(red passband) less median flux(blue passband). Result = 0.69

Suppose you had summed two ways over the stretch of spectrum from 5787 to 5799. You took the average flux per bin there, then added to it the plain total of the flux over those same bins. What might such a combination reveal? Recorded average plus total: 180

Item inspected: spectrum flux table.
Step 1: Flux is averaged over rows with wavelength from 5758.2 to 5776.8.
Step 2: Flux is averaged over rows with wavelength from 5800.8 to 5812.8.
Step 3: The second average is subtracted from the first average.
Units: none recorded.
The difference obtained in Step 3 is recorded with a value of -1.3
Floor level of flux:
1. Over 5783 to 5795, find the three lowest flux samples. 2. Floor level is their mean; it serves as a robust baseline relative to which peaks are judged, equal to 17.2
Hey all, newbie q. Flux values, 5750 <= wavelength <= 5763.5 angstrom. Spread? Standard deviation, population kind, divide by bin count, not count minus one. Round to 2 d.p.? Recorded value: 0.79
